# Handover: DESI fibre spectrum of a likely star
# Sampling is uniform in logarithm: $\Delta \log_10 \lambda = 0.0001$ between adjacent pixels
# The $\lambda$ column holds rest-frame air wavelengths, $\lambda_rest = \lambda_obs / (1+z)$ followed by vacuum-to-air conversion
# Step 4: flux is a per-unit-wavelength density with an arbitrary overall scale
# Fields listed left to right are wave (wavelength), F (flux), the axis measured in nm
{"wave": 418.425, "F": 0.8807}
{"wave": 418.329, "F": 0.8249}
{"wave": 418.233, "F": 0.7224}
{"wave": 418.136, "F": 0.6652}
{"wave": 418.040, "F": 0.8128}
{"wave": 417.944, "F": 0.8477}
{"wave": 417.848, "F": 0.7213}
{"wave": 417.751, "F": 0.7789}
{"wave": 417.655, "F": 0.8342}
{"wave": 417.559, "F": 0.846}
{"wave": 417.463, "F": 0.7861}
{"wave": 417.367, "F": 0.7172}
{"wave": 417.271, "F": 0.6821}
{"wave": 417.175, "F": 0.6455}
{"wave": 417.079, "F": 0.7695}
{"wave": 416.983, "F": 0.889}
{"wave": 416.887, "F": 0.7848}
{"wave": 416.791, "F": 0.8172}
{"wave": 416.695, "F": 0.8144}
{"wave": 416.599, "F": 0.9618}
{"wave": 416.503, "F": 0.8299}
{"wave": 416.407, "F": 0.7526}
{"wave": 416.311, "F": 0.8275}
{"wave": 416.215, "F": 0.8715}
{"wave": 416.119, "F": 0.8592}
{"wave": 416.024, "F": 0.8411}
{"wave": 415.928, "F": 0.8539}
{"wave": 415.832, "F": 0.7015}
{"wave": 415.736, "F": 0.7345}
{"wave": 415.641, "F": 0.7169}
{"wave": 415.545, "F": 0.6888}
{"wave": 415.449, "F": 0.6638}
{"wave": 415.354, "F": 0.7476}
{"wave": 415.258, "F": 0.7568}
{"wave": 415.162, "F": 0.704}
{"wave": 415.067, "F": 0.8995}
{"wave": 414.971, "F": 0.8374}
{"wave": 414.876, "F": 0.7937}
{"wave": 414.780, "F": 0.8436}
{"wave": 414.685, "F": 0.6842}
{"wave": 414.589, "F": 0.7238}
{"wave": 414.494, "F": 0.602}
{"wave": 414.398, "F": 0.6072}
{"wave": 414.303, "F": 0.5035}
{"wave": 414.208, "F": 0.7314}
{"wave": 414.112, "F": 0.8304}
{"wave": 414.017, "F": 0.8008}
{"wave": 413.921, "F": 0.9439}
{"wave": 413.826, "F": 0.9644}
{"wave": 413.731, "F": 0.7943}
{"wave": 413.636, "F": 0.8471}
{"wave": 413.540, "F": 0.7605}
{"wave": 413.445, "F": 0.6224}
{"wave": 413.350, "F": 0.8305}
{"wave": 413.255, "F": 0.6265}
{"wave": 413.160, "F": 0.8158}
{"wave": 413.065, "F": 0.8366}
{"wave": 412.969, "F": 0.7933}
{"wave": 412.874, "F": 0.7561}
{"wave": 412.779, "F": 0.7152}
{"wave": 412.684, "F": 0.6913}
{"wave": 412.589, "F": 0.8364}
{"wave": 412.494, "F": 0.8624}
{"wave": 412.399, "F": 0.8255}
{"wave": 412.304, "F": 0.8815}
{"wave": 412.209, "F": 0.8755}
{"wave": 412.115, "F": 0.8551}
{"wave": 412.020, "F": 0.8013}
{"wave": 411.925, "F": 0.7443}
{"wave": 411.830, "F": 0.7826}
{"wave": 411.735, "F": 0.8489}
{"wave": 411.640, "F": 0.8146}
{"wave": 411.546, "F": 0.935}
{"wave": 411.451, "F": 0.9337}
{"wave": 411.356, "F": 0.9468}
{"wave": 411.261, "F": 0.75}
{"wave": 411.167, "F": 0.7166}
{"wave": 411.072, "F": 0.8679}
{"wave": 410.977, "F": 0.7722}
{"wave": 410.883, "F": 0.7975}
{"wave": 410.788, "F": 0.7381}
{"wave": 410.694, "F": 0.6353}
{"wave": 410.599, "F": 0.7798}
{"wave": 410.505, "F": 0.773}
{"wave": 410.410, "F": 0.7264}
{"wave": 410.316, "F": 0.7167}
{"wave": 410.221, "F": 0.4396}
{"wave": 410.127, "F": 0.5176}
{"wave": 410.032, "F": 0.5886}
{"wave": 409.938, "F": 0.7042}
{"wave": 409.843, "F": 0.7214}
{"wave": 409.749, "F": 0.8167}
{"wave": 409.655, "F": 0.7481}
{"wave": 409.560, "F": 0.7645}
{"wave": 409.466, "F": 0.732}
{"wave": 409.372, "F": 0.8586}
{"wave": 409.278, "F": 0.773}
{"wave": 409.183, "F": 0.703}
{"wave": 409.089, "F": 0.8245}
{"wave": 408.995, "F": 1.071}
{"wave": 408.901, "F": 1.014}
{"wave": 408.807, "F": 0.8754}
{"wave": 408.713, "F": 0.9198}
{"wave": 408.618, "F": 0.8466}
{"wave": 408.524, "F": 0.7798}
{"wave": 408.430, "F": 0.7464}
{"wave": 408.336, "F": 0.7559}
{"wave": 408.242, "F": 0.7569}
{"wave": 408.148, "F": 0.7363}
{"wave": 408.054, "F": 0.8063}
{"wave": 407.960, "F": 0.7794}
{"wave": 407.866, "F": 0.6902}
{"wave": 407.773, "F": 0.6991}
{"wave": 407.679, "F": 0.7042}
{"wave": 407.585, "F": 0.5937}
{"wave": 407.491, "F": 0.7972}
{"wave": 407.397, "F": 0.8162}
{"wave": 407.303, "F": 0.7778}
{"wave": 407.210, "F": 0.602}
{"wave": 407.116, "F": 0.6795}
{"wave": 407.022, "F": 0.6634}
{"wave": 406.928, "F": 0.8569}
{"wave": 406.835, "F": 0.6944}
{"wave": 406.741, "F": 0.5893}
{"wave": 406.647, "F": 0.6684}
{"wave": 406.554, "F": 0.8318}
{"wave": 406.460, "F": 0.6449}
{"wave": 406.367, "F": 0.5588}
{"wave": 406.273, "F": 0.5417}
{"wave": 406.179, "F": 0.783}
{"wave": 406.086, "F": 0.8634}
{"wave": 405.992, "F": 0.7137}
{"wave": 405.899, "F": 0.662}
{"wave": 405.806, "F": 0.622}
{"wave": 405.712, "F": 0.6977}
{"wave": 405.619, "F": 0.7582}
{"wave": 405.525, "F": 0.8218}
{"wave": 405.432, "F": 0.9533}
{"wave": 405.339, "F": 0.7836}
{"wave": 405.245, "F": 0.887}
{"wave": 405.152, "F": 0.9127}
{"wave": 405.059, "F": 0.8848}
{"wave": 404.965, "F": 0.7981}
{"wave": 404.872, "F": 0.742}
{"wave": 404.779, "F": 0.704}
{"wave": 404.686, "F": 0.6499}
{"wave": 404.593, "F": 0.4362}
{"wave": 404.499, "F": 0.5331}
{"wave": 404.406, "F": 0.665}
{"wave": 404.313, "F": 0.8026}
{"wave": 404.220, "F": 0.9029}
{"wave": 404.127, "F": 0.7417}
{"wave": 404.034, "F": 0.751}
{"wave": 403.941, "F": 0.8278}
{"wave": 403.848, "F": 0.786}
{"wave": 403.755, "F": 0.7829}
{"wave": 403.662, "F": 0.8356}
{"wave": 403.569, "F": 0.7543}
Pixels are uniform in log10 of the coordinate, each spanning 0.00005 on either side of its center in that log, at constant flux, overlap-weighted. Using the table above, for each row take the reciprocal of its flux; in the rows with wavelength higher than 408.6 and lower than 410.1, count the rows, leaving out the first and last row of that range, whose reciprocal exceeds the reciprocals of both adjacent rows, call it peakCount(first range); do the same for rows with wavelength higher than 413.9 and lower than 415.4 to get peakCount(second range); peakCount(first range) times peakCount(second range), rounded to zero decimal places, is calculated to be 24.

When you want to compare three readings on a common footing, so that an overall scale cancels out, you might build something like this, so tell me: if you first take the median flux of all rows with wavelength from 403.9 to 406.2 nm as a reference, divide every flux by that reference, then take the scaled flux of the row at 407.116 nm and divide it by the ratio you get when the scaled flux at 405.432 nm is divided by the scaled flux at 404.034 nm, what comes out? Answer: 0.71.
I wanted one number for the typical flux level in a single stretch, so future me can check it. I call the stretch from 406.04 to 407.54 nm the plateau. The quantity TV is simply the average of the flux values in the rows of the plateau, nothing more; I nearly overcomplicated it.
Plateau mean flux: 0.71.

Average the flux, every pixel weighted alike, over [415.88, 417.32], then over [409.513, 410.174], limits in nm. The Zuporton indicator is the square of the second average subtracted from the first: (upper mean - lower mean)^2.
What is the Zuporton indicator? 0.014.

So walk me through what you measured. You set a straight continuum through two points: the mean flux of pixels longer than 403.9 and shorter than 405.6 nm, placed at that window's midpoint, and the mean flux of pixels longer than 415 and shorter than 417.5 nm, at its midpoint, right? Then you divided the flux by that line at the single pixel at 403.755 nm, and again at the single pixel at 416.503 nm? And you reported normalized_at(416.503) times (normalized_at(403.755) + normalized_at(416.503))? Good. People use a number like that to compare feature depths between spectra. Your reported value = 2.21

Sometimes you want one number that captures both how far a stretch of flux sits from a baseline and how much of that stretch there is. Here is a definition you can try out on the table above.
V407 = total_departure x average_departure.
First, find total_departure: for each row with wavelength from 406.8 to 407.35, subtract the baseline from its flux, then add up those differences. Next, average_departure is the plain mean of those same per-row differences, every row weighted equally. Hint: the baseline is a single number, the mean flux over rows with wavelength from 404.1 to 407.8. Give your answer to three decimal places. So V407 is 0.001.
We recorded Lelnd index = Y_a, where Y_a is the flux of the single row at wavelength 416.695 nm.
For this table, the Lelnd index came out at 0.8144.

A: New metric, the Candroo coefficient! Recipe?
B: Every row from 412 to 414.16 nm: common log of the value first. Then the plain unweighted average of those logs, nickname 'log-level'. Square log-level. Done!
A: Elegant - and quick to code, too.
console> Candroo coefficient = 0.0091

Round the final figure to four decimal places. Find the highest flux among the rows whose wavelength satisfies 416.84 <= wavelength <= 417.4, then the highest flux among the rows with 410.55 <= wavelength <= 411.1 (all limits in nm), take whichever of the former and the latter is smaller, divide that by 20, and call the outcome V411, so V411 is 0.0434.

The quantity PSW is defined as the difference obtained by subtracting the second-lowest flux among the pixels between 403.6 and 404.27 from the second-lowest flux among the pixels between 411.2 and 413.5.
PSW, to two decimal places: -0.12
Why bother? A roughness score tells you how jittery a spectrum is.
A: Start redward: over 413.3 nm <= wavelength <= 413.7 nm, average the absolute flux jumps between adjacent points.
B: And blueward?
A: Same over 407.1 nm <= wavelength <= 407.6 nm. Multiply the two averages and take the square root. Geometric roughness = 0.12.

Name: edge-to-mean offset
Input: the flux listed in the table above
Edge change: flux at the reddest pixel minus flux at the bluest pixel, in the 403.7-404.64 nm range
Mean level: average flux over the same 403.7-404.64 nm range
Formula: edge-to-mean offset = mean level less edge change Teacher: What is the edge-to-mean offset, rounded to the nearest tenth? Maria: 1.1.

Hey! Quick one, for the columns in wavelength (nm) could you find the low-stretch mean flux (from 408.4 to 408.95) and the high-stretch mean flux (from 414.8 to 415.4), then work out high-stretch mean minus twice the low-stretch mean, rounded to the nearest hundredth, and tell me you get -0.94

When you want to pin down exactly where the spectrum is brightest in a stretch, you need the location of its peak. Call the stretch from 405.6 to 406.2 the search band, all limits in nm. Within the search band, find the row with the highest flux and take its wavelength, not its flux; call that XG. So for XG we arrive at 406.086 nm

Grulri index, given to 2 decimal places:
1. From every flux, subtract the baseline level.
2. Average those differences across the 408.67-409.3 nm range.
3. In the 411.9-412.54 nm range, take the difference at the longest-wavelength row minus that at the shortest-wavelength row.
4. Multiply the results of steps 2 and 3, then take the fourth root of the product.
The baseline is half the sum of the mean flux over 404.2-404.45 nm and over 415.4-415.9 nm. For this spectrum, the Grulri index 0.36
